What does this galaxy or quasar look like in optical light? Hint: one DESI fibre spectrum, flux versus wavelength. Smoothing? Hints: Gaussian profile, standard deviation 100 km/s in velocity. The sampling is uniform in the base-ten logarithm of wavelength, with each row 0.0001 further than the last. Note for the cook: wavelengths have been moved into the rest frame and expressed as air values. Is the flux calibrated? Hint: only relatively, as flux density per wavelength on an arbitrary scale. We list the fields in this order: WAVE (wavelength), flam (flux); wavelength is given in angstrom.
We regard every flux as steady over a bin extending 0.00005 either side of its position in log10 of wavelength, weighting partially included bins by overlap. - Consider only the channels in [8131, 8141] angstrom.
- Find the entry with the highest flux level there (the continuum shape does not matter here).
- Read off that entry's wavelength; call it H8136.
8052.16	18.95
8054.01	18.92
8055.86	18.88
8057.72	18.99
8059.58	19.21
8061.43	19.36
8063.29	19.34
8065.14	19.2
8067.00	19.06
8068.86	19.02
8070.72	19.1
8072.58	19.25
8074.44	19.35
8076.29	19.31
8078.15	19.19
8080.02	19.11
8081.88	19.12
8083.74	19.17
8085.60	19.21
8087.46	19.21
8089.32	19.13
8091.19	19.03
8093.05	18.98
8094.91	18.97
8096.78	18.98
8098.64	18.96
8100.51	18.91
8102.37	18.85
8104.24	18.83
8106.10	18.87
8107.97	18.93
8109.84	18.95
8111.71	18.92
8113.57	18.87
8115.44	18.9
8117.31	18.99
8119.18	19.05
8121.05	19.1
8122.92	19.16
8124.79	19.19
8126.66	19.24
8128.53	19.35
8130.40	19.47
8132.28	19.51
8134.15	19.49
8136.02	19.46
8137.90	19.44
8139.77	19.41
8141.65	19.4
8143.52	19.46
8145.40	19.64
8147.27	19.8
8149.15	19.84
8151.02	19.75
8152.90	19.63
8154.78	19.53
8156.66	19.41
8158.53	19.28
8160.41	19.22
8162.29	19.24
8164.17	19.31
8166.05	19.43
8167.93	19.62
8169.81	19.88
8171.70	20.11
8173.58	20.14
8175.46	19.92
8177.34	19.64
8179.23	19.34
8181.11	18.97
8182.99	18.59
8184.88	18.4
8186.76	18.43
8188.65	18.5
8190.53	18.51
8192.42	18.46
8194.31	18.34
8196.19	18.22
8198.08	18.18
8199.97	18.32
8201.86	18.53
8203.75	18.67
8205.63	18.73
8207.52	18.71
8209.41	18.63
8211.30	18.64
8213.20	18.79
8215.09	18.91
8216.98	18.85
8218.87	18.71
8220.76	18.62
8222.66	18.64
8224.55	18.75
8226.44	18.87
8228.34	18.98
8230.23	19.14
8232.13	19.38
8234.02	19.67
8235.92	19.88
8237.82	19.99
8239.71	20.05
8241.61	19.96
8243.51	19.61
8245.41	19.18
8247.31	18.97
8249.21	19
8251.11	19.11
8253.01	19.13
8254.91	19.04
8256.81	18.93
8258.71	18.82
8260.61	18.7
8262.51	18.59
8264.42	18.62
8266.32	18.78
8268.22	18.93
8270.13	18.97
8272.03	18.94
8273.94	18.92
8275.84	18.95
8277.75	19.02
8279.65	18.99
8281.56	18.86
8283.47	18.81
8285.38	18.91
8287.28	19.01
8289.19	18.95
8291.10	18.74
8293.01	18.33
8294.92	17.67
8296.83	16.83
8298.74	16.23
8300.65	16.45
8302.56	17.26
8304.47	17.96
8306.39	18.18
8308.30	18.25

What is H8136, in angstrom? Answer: 8132.28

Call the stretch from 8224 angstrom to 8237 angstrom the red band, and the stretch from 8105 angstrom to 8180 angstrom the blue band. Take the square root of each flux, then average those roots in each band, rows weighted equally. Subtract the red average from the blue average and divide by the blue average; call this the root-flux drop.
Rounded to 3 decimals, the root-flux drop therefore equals 0.004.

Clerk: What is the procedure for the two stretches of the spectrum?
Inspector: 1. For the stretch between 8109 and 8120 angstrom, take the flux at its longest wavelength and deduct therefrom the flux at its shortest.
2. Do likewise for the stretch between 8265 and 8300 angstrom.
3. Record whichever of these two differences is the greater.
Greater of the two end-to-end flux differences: 0.1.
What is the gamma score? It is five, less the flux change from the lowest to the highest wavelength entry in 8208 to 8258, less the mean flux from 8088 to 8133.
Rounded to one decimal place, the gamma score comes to -14.3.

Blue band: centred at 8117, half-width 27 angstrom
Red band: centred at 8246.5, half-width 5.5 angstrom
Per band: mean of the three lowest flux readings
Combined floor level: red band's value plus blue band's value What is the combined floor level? 37.9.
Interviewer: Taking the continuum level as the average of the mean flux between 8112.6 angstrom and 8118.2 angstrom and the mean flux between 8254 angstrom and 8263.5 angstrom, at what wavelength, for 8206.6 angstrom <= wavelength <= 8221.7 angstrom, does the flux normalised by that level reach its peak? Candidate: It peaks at 8215.09 angstrom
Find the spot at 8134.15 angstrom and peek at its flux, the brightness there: 19.49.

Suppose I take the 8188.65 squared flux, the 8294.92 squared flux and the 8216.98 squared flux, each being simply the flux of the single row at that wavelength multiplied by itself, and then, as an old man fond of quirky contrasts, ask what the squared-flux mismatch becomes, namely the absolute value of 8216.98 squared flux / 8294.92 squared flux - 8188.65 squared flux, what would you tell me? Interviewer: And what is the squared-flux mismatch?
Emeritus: 341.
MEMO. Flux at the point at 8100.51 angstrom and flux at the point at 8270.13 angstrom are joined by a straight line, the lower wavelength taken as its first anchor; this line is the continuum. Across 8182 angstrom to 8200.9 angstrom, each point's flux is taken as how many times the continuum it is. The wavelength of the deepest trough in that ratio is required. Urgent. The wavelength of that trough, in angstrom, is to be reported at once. 8198.08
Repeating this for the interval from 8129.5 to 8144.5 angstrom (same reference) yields 8141.65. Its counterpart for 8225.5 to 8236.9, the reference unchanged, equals 8226.44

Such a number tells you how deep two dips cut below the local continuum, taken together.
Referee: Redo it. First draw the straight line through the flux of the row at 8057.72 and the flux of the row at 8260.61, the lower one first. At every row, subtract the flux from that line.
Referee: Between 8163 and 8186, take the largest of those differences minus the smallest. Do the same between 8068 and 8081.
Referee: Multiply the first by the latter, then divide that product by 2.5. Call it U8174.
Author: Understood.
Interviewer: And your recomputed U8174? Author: 0.23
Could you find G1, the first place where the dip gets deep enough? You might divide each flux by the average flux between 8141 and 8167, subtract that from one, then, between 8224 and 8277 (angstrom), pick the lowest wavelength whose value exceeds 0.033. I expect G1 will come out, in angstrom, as 8224.55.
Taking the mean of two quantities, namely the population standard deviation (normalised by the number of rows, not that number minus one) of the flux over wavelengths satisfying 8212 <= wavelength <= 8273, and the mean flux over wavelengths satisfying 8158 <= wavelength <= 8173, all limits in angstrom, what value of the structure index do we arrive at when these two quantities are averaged 9.97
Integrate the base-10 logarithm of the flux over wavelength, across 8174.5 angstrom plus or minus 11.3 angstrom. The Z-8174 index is 29.1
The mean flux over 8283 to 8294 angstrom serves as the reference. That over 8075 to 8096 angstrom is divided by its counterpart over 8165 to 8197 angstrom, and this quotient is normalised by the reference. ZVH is 0.0533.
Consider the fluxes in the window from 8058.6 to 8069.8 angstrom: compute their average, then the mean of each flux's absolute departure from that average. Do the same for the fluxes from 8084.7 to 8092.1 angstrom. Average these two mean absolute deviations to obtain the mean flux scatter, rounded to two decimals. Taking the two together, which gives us 0.09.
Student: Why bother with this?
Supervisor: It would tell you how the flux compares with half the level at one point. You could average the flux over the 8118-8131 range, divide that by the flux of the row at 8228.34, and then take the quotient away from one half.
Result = -0.51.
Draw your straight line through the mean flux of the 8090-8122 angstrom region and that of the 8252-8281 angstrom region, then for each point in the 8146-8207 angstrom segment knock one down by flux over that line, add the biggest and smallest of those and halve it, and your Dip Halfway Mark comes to -0.013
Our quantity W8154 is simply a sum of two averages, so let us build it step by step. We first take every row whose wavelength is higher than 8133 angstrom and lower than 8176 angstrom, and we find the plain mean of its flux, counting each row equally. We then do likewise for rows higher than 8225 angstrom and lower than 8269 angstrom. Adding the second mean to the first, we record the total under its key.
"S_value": 38.8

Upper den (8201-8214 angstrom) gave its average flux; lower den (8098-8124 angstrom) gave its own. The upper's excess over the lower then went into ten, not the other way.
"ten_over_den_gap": -36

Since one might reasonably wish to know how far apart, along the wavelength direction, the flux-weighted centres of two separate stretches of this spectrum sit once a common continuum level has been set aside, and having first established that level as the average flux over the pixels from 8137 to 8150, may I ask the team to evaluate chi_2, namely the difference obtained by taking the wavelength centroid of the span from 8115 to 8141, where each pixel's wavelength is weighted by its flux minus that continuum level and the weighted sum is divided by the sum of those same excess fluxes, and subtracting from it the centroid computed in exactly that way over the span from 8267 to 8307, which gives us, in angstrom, -170.3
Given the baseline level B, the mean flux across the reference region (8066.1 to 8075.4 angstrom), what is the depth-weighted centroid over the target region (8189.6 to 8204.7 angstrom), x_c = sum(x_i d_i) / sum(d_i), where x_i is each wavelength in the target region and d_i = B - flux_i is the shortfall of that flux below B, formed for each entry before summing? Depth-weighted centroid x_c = 8196.9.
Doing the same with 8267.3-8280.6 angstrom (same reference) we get 8273.5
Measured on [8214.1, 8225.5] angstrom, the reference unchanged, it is 8220.4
